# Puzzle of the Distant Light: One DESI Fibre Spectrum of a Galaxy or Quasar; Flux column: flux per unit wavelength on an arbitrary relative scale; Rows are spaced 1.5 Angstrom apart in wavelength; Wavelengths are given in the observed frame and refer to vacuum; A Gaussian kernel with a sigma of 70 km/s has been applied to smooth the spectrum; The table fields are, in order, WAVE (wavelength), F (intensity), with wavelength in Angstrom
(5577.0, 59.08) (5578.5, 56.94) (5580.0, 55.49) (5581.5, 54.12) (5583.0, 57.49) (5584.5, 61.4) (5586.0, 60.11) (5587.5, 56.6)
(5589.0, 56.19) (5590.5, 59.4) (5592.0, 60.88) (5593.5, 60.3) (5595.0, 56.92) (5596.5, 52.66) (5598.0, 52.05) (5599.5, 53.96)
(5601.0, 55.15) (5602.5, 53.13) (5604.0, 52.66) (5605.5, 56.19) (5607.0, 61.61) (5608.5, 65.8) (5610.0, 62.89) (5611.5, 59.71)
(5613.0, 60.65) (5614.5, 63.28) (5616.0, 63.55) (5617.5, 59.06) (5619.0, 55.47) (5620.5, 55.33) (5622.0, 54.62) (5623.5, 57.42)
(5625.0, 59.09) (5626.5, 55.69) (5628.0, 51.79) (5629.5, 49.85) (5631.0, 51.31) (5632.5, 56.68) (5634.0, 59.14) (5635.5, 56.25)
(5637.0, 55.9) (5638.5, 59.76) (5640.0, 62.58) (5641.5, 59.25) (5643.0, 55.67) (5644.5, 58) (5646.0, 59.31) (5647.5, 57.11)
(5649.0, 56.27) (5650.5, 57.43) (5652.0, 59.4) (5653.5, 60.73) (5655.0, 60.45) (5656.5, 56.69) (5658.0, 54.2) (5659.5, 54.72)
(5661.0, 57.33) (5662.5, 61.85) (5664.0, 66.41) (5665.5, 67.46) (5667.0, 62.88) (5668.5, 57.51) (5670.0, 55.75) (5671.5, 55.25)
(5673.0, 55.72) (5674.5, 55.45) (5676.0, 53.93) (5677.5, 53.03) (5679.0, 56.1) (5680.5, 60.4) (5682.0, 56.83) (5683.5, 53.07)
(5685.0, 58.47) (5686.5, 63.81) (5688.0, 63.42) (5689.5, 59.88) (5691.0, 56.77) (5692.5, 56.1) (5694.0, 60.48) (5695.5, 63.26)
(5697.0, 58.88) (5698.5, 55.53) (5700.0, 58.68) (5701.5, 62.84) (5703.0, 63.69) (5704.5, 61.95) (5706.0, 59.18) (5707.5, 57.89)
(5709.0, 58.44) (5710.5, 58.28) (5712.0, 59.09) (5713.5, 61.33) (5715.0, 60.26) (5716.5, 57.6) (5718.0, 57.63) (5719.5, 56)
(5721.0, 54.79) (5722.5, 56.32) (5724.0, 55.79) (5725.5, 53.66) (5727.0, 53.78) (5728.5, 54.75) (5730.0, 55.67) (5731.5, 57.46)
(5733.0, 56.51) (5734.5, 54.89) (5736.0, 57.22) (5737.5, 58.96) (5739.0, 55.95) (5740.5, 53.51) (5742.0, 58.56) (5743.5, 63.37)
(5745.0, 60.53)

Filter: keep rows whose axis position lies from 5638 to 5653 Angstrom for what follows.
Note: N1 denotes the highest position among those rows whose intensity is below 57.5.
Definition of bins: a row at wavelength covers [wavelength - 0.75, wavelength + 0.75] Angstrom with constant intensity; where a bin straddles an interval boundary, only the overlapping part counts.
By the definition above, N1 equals 5650.5 Angstrom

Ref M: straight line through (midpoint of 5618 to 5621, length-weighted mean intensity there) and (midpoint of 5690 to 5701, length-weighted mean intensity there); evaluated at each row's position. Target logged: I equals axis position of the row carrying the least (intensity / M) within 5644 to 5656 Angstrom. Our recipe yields 5649.0 Angstrom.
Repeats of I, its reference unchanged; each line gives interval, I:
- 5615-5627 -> 5622.0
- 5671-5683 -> 5677.5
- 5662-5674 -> 5671.5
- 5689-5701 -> 5698.5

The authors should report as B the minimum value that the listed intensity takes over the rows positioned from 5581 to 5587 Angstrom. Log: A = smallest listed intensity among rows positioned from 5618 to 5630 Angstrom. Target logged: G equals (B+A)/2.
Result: 52.0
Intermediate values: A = 49.85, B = 54.12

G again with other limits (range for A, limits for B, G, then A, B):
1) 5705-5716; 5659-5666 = 56.3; 57.89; 54.72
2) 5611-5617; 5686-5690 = 59.8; 59.71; 59.88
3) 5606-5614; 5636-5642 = 57.8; 59.71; 55.9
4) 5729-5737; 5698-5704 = 55.2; 54.89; 55.53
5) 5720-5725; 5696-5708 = 55.2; 54.79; 55.53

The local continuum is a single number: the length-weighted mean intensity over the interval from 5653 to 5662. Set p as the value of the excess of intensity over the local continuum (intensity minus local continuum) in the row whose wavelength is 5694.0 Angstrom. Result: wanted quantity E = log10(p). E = 0.5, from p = 3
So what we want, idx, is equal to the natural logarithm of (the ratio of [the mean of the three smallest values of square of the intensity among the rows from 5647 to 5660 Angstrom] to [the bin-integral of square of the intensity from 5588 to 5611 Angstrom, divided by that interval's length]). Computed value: -0.09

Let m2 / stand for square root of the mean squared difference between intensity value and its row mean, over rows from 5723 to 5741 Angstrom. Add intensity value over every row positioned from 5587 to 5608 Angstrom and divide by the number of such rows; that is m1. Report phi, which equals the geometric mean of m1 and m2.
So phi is 9.5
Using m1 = 56.3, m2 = 1.6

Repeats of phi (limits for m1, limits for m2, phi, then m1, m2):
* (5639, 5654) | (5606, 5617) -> 10.5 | 58.6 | 1.9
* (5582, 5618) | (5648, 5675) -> 14.9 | 58.4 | 3.8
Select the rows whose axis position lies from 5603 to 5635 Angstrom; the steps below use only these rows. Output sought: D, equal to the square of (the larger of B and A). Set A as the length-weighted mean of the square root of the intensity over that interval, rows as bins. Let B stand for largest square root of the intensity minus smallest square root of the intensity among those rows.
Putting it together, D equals 57.6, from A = 7.588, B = 1.05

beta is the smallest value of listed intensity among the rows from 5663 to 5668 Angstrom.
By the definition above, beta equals 62.88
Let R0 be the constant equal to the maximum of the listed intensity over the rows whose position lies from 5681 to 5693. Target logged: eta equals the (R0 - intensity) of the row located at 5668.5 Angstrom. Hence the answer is 6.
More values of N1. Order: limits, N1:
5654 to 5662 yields 5661.0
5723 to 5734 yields 5733.0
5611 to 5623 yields 5622.0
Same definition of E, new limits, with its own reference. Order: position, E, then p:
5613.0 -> 0.5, 3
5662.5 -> 0.6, 4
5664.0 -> 1.0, 9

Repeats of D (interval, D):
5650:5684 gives 57.9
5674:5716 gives 58.8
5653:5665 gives 59.1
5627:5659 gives 57.0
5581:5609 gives 57.1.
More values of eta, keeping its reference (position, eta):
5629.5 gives 14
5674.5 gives 8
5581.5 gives 10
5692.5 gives 8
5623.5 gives 6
